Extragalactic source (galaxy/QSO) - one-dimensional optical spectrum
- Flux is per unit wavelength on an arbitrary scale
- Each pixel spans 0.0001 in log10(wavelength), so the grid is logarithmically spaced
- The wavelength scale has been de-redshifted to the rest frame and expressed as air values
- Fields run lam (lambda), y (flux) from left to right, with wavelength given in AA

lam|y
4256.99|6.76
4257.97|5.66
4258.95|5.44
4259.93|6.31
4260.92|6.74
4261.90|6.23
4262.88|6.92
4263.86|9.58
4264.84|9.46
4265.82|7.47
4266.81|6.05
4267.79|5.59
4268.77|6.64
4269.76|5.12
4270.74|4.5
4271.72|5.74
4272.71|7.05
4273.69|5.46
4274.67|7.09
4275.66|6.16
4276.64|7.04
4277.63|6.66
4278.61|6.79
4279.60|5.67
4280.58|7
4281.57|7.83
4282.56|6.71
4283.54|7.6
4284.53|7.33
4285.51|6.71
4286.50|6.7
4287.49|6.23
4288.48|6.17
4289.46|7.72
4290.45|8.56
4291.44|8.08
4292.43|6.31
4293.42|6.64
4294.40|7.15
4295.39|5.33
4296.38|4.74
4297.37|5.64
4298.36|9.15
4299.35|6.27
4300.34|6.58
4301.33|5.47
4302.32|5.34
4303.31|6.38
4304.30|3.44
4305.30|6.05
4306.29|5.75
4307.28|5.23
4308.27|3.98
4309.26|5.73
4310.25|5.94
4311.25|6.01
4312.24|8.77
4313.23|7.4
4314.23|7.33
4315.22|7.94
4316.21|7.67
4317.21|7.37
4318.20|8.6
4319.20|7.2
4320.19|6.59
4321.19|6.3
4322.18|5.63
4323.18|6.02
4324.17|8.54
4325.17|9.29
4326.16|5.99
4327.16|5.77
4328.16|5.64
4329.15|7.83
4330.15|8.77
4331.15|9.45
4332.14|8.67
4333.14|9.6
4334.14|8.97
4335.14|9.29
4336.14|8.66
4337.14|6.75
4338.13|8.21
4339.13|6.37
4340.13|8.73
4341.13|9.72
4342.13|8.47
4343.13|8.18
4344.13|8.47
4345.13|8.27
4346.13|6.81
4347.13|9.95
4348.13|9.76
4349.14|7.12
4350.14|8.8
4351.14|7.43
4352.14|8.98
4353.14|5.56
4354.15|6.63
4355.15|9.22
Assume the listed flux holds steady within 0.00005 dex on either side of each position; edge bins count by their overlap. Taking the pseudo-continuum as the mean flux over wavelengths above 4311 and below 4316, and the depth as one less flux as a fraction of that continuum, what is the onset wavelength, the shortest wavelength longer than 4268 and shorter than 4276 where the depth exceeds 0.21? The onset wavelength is 4269.76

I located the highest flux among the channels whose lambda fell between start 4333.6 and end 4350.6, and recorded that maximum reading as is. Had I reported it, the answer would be 9.95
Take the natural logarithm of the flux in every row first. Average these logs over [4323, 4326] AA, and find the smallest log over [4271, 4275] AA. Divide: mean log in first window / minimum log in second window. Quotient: 1.21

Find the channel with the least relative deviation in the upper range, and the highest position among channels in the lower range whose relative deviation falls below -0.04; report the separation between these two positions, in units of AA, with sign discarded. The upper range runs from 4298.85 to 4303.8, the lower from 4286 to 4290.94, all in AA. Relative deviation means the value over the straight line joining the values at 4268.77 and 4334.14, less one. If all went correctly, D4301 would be 13.8 AA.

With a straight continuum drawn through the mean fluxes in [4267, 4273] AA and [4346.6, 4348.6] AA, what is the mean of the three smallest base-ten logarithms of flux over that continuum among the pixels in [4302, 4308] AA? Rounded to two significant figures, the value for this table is -0.22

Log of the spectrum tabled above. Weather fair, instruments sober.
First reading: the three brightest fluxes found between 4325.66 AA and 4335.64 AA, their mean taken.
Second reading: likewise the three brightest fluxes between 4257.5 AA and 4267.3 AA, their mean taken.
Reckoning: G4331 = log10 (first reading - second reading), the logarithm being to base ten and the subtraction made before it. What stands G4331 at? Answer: -0.2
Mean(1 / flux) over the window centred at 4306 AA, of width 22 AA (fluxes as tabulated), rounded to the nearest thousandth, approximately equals 0.170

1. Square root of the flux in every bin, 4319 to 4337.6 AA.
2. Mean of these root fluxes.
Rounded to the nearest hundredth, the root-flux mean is 2.75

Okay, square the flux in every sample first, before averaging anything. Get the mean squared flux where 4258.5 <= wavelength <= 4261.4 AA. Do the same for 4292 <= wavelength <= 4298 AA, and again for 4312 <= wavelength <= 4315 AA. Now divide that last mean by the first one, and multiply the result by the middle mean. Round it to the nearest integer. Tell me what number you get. 59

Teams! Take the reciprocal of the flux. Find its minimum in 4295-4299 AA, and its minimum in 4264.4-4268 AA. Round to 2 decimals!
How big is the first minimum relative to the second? 1.03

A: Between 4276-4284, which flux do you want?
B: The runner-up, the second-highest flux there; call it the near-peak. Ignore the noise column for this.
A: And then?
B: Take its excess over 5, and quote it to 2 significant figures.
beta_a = 2.6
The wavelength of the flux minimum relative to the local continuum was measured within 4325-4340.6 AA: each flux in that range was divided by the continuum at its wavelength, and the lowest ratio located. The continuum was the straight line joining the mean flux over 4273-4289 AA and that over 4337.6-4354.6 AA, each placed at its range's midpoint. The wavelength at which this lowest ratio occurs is 4328.16 AA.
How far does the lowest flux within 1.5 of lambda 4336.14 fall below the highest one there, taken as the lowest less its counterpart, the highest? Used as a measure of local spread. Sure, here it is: -2.54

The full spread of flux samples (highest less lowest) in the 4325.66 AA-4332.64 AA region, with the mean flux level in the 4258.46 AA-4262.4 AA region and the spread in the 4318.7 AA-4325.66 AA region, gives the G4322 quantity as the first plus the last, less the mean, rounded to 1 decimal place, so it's 1.3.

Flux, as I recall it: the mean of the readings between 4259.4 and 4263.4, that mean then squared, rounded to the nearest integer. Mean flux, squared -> 43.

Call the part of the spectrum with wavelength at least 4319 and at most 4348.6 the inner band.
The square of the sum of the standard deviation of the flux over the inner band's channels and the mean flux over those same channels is 87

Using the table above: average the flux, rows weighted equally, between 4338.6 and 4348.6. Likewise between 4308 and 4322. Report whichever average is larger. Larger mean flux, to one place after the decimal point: 8.5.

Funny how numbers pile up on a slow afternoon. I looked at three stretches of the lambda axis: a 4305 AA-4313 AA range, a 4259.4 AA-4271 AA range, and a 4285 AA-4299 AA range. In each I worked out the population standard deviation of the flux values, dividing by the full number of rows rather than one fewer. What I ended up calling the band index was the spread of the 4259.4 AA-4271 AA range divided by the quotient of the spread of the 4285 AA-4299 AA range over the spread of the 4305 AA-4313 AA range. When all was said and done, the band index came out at 1.53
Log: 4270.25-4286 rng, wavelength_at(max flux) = 4281.57 AA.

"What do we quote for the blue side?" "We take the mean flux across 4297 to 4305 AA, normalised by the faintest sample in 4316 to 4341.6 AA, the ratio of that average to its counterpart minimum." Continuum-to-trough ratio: 1.07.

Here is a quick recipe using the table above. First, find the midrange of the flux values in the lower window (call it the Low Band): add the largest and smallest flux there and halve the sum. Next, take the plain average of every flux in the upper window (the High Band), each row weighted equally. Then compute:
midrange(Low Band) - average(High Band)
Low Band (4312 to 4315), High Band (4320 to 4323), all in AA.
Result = 1.9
